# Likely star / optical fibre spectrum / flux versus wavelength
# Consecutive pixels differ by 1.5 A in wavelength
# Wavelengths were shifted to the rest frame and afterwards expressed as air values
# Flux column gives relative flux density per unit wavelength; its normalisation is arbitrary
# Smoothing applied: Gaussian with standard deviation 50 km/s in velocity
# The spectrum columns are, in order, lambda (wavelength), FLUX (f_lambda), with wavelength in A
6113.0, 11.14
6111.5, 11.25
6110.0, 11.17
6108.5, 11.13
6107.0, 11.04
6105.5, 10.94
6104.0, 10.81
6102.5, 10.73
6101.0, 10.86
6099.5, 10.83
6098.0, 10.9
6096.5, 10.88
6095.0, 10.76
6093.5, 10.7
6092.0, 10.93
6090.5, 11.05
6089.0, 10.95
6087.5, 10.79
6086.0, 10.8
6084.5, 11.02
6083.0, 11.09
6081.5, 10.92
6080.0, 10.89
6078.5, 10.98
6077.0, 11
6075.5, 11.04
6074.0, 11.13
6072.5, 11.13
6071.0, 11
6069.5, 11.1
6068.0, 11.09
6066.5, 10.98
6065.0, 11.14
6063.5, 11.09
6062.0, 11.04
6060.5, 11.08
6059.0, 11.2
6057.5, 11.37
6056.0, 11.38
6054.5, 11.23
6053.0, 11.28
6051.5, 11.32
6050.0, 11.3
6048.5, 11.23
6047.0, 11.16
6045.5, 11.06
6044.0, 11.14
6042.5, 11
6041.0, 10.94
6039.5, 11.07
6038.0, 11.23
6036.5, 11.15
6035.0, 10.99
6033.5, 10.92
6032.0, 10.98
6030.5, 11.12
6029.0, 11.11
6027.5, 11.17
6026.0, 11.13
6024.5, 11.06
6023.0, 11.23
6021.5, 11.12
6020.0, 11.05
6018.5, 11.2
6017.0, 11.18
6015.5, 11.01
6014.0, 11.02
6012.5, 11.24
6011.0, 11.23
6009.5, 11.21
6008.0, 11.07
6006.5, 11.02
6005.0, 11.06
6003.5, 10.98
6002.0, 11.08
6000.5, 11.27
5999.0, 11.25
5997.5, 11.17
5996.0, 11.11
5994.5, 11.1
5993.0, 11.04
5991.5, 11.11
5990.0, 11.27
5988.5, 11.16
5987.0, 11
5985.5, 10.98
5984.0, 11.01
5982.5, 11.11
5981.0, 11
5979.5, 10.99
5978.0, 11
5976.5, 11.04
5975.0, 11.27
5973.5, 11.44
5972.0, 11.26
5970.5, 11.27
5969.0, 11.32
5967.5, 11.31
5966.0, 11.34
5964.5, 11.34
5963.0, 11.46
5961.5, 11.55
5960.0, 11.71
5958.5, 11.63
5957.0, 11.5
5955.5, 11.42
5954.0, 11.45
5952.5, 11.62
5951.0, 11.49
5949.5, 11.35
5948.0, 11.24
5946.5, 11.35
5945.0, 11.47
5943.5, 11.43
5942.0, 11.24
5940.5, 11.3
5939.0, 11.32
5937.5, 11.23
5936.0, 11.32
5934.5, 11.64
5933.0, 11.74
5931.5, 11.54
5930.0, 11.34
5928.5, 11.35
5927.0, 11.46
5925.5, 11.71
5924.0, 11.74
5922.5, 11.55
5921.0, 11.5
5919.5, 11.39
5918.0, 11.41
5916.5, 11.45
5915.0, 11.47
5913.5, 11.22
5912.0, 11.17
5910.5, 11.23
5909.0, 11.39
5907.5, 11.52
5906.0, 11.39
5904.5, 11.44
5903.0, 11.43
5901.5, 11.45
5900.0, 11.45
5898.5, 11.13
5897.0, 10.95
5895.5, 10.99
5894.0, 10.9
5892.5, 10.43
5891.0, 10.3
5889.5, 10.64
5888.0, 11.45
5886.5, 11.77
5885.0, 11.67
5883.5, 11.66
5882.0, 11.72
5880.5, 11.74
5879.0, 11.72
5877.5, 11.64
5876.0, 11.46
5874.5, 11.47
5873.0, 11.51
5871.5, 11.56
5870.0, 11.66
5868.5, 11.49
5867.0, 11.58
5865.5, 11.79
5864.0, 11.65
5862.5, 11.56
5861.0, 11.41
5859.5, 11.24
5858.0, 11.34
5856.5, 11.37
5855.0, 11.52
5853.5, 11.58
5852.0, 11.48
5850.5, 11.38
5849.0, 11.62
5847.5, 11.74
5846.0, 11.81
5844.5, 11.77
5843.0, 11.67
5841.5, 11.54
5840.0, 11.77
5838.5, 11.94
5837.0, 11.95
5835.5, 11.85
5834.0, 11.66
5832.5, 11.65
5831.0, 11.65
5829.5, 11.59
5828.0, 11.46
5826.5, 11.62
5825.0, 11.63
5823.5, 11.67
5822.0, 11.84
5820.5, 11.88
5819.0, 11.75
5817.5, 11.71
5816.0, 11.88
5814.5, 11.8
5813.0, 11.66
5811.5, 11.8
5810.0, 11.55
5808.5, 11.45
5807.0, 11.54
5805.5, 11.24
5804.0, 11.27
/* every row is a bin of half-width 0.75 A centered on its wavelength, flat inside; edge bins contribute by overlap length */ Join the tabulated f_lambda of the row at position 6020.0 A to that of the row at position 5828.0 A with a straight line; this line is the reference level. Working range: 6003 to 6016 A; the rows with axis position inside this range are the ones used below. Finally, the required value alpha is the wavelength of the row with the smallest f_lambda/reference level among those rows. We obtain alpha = 6003.5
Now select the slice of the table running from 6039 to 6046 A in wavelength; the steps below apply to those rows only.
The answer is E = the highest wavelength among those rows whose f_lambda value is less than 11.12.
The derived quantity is 6045.5 A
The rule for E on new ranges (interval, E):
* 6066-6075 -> 6071.0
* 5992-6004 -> 6003.5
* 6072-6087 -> 6086.0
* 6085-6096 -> 6095.0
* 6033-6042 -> 6041.0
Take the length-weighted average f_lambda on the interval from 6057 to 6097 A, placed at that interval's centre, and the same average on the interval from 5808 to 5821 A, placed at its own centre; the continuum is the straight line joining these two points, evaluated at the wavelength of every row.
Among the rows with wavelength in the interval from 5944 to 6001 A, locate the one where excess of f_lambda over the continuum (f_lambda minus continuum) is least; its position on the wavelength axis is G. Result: 5979.5 A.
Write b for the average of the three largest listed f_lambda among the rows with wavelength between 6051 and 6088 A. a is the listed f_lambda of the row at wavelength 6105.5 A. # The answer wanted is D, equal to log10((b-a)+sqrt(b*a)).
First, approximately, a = 10.94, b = 11.4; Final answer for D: 1.06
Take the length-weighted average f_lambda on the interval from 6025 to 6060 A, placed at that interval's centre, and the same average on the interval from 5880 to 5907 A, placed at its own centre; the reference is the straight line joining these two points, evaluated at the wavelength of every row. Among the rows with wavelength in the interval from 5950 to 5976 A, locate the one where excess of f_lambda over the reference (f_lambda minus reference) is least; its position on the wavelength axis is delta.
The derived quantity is 5972.0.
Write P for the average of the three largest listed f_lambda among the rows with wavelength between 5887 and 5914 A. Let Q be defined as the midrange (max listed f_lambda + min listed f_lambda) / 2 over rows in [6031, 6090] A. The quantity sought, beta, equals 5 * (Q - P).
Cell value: -1.9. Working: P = 11.5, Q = 11.1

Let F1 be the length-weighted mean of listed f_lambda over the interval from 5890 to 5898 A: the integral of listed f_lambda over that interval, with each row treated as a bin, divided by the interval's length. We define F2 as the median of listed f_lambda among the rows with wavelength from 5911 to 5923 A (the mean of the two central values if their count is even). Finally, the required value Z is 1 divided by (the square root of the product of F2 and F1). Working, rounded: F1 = 10.7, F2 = 11.4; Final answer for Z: 0.0903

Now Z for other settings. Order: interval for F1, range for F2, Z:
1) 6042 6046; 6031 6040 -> 0.0905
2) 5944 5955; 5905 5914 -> 0.0880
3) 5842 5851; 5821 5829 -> 0.0858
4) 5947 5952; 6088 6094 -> 0.0897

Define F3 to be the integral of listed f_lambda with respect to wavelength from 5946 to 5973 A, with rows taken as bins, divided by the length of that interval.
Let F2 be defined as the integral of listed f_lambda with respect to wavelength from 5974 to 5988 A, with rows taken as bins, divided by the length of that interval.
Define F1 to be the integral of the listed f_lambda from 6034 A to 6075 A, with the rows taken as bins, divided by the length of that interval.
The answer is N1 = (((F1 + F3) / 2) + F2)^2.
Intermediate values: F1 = 11.1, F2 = 11.1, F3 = 11.4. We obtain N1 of 499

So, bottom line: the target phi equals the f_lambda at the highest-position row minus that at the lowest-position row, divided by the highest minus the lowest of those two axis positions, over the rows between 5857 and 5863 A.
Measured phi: 0.049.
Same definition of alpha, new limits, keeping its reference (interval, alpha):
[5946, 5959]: 5948.0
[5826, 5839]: 5828.0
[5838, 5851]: 5850.5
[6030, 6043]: 6033.5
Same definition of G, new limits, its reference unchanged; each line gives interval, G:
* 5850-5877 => 5859.5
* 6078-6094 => 6093.5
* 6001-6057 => 6003.5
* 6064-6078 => 6066.5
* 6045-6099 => 6093.5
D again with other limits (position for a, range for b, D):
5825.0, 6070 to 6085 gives 1.04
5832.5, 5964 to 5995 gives 1.05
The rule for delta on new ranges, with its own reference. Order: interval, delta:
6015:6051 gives 6033.5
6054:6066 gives 6062.0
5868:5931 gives 5891.0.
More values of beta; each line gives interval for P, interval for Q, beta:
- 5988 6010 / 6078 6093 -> -1.6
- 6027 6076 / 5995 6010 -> -1.2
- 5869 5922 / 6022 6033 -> -3.2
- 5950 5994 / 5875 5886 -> -0.3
